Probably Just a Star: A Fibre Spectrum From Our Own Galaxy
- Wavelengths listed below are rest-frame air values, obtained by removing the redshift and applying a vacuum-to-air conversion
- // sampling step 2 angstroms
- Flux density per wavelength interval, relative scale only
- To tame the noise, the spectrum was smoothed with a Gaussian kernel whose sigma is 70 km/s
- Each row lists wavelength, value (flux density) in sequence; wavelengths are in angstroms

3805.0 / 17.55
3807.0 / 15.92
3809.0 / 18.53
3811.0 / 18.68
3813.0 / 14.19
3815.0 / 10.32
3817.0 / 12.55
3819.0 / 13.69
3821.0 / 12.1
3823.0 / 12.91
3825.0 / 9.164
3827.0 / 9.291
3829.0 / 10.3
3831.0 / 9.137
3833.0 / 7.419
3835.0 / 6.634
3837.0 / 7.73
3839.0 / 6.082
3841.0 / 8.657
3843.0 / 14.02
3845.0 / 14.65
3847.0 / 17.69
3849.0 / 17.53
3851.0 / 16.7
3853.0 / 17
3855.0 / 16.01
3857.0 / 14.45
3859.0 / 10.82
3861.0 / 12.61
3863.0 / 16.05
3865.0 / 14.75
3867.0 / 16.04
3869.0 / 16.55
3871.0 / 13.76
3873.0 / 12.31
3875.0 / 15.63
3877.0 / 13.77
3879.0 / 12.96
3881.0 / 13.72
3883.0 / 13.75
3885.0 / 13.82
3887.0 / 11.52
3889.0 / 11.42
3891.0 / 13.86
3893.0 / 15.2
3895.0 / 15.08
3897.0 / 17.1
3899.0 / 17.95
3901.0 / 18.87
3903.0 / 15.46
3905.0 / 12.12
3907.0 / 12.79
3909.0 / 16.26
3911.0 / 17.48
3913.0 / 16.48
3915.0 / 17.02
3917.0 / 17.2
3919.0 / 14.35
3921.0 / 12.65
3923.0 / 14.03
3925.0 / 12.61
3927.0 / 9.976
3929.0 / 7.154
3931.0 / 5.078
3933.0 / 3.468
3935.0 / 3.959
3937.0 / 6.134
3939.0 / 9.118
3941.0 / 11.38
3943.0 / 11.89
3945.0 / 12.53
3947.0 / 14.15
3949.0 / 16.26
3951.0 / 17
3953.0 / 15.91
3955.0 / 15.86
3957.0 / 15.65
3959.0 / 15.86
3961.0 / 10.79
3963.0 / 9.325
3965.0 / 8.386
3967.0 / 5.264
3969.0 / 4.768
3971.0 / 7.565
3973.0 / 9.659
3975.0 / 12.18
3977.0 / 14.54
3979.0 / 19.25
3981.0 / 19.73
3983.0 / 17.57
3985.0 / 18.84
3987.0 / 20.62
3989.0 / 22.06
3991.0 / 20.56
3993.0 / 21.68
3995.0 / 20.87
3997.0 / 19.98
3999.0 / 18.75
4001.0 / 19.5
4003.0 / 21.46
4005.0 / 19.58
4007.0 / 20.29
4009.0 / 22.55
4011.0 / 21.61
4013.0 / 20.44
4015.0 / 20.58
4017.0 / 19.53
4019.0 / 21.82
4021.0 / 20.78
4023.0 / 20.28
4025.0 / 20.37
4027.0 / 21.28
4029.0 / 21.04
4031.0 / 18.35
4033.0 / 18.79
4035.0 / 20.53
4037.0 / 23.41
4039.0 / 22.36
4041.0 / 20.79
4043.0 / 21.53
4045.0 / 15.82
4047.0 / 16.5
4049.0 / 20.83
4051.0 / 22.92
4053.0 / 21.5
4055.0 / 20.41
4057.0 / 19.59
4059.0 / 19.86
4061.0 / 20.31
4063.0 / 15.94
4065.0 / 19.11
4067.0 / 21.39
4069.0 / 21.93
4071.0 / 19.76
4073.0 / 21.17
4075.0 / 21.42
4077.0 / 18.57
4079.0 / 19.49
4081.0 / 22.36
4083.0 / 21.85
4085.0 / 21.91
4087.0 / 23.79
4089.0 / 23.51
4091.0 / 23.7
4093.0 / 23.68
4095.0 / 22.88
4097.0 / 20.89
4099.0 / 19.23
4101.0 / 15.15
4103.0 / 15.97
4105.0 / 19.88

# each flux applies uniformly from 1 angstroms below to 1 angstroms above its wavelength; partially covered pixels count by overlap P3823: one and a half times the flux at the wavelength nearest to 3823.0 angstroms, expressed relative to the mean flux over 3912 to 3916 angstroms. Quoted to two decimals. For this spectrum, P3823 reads 1.16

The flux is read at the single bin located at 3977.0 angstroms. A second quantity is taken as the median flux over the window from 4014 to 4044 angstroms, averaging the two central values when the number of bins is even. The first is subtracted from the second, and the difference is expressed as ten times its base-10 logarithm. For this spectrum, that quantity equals 8.0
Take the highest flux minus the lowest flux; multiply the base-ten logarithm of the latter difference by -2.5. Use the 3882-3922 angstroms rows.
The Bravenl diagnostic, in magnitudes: -2.2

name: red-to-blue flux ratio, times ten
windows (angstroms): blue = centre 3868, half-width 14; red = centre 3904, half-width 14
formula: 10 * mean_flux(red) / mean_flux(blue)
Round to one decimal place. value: 11.2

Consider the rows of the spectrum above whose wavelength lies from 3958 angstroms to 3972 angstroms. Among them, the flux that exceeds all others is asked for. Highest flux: 15.86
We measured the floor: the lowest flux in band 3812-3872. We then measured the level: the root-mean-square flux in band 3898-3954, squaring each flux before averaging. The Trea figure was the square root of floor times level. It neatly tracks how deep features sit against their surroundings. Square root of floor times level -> 9.1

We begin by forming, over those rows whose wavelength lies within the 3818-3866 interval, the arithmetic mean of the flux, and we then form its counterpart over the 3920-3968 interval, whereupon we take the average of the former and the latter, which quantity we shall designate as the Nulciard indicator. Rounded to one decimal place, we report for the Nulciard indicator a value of 11.7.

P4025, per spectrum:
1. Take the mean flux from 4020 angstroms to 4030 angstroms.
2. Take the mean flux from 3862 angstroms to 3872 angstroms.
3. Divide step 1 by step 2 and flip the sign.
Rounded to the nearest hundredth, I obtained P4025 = -1.34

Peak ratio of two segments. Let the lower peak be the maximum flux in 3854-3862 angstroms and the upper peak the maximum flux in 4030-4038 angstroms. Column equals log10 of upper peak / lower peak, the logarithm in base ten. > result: 0.17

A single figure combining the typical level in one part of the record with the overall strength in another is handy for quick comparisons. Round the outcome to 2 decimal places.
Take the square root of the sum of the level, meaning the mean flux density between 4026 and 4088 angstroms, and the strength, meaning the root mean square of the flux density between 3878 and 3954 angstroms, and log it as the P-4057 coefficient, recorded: 5.84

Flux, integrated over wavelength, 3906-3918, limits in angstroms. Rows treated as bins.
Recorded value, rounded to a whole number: 194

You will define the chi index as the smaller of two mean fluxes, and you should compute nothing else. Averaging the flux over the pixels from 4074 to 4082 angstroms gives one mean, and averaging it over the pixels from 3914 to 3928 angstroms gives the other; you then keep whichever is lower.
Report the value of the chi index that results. 14.0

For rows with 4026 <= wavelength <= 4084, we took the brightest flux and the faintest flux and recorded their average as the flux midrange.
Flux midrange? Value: 19.6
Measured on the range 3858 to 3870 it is 13.7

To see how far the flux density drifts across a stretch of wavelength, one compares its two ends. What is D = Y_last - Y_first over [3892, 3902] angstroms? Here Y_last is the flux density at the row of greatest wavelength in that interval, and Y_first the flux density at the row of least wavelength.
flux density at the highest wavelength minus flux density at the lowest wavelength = 3.7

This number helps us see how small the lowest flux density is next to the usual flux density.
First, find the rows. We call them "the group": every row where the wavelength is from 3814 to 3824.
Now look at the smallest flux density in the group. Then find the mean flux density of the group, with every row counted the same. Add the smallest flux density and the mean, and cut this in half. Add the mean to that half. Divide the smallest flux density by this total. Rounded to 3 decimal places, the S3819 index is 0.437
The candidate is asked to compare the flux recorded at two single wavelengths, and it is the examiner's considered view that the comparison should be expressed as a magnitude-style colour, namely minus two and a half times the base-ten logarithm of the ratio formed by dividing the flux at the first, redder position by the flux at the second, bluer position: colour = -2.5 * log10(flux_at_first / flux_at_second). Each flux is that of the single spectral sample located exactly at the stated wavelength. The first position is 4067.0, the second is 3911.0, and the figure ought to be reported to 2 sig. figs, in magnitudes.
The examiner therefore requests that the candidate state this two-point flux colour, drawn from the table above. -0.22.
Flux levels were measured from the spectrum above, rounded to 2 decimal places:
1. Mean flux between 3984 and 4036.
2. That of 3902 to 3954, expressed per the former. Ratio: 0.61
